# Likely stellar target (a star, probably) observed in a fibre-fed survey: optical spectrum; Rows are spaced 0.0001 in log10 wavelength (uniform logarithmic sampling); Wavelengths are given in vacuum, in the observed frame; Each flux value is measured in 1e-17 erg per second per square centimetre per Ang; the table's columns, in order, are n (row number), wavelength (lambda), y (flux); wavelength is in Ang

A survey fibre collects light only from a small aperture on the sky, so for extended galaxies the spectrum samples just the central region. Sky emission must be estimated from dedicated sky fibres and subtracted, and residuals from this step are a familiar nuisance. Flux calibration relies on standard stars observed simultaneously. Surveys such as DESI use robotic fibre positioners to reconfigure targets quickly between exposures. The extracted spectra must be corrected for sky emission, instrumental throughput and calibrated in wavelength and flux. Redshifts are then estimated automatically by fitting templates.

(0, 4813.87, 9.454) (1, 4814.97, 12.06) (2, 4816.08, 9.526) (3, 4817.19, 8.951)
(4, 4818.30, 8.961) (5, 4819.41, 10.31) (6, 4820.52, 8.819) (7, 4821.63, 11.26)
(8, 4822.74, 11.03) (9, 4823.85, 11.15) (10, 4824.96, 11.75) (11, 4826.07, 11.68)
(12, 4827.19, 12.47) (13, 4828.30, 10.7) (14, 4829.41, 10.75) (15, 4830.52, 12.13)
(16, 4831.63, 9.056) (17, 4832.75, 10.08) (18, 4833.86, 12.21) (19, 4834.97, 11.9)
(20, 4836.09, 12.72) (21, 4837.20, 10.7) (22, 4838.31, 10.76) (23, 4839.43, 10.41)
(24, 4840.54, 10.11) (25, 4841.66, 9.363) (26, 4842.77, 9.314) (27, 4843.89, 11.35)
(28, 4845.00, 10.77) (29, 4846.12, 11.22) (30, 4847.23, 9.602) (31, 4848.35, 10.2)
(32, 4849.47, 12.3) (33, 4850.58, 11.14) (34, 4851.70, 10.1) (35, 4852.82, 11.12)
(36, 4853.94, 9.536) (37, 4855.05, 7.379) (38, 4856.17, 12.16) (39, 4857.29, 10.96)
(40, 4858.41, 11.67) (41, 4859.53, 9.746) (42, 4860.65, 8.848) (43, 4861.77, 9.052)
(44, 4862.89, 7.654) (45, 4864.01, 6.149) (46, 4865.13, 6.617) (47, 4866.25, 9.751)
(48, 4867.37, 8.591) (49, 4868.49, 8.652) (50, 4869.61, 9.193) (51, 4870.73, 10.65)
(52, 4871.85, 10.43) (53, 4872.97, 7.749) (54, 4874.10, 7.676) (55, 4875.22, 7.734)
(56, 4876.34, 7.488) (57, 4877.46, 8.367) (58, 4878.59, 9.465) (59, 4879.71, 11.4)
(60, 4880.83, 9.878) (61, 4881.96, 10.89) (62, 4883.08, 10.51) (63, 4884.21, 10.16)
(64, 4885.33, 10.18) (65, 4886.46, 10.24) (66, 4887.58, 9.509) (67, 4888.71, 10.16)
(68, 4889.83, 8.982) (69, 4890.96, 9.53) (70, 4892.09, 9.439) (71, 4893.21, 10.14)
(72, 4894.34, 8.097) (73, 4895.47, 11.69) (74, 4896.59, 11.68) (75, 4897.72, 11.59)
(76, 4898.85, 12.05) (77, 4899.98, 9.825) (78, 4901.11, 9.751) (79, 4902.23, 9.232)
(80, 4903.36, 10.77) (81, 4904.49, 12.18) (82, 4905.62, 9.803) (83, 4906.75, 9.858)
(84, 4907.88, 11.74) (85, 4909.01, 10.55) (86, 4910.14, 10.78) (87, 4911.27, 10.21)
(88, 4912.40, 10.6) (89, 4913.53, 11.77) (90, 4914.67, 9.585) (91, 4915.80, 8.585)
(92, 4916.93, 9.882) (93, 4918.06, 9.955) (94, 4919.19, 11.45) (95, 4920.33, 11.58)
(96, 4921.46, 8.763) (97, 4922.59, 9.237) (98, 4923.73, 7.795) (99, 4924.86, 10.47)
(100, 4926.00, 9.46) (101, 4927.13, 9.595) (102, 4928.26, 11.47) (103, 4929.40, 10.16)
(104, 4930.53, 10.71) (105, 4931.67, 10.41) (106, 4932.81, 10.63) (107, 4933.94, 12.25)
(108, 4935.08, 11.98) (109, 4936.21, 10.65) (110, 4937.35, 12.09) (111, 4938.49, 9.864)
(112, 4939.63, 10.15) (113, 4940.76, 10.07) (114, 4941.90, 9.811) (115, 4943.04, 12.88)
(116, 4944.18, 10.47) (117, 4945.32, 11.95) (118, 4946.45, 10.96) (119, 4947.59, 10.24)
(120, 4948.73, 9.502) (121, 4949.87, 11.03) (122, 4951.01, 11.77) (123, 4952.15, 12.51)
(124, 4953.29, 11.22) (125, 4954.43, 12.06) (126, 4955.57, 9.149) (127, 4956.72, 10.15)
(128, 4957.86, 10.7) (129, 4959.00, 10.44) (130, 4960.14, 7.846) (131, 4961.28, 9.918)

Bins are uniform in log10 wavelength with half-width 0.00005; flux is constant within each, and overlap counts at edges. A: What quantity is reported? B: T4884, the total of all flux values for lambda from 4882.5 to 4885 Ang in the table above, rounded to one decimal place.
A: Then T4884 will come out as 20.7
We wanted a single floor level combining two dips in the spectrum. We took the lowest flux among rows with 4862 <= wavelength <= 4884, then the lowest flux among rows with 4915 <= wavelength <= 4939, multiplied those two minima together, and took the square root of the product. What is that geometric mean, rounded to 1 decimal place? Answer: 6.9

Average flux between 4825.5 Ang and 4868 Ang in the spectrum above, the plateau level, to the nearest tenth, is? 10.3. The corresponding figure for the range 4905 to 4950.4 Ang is 10.5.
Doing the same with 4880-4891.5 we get 10.0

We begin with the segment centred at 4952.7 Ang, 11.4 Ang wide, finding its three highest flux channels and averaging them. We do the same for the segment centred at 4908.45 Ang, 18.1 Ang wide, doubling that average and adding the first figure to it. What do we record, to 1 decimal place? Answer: 35.9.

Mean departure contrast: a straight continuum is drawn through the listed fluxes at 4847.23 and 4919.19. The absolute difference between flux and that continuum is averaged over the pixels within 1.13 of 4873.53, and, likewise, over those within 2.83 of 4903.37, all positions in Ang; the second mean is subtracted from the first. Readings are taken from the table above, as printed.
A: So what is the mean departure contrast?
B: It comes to 1.4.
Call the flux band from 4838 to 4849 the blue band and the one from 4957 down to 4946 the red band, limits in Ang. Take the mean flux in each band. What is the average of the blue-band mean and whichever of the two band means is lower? 10.3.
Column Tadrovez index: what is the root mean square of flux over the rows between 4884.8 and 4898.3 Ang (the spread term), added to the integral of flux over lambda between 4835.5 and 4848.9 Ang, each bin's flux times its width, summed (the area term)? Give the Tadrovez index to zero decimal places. 151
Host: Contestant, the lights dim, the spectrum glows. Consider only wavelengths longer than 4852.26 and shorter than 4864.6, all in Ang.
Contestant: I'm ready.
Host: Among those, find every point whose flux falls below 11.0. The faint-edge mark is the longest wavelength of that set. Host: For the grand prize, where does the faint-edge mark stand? 4864.01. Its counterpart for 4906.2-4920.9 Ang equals 4918.06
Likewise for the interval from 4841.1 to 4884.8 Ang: 4884.21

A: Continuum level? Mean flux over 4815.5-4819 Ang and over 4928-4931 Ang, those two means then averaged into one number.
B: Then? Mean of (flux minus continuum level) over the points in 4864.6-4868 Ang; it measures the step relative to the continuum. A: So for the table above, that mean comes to -1.6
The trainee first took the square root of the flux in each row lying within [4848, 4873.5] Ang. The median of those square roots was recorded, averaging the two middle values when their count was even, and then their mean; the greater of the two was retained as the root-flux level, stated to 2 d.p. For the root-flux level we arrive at 3.12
